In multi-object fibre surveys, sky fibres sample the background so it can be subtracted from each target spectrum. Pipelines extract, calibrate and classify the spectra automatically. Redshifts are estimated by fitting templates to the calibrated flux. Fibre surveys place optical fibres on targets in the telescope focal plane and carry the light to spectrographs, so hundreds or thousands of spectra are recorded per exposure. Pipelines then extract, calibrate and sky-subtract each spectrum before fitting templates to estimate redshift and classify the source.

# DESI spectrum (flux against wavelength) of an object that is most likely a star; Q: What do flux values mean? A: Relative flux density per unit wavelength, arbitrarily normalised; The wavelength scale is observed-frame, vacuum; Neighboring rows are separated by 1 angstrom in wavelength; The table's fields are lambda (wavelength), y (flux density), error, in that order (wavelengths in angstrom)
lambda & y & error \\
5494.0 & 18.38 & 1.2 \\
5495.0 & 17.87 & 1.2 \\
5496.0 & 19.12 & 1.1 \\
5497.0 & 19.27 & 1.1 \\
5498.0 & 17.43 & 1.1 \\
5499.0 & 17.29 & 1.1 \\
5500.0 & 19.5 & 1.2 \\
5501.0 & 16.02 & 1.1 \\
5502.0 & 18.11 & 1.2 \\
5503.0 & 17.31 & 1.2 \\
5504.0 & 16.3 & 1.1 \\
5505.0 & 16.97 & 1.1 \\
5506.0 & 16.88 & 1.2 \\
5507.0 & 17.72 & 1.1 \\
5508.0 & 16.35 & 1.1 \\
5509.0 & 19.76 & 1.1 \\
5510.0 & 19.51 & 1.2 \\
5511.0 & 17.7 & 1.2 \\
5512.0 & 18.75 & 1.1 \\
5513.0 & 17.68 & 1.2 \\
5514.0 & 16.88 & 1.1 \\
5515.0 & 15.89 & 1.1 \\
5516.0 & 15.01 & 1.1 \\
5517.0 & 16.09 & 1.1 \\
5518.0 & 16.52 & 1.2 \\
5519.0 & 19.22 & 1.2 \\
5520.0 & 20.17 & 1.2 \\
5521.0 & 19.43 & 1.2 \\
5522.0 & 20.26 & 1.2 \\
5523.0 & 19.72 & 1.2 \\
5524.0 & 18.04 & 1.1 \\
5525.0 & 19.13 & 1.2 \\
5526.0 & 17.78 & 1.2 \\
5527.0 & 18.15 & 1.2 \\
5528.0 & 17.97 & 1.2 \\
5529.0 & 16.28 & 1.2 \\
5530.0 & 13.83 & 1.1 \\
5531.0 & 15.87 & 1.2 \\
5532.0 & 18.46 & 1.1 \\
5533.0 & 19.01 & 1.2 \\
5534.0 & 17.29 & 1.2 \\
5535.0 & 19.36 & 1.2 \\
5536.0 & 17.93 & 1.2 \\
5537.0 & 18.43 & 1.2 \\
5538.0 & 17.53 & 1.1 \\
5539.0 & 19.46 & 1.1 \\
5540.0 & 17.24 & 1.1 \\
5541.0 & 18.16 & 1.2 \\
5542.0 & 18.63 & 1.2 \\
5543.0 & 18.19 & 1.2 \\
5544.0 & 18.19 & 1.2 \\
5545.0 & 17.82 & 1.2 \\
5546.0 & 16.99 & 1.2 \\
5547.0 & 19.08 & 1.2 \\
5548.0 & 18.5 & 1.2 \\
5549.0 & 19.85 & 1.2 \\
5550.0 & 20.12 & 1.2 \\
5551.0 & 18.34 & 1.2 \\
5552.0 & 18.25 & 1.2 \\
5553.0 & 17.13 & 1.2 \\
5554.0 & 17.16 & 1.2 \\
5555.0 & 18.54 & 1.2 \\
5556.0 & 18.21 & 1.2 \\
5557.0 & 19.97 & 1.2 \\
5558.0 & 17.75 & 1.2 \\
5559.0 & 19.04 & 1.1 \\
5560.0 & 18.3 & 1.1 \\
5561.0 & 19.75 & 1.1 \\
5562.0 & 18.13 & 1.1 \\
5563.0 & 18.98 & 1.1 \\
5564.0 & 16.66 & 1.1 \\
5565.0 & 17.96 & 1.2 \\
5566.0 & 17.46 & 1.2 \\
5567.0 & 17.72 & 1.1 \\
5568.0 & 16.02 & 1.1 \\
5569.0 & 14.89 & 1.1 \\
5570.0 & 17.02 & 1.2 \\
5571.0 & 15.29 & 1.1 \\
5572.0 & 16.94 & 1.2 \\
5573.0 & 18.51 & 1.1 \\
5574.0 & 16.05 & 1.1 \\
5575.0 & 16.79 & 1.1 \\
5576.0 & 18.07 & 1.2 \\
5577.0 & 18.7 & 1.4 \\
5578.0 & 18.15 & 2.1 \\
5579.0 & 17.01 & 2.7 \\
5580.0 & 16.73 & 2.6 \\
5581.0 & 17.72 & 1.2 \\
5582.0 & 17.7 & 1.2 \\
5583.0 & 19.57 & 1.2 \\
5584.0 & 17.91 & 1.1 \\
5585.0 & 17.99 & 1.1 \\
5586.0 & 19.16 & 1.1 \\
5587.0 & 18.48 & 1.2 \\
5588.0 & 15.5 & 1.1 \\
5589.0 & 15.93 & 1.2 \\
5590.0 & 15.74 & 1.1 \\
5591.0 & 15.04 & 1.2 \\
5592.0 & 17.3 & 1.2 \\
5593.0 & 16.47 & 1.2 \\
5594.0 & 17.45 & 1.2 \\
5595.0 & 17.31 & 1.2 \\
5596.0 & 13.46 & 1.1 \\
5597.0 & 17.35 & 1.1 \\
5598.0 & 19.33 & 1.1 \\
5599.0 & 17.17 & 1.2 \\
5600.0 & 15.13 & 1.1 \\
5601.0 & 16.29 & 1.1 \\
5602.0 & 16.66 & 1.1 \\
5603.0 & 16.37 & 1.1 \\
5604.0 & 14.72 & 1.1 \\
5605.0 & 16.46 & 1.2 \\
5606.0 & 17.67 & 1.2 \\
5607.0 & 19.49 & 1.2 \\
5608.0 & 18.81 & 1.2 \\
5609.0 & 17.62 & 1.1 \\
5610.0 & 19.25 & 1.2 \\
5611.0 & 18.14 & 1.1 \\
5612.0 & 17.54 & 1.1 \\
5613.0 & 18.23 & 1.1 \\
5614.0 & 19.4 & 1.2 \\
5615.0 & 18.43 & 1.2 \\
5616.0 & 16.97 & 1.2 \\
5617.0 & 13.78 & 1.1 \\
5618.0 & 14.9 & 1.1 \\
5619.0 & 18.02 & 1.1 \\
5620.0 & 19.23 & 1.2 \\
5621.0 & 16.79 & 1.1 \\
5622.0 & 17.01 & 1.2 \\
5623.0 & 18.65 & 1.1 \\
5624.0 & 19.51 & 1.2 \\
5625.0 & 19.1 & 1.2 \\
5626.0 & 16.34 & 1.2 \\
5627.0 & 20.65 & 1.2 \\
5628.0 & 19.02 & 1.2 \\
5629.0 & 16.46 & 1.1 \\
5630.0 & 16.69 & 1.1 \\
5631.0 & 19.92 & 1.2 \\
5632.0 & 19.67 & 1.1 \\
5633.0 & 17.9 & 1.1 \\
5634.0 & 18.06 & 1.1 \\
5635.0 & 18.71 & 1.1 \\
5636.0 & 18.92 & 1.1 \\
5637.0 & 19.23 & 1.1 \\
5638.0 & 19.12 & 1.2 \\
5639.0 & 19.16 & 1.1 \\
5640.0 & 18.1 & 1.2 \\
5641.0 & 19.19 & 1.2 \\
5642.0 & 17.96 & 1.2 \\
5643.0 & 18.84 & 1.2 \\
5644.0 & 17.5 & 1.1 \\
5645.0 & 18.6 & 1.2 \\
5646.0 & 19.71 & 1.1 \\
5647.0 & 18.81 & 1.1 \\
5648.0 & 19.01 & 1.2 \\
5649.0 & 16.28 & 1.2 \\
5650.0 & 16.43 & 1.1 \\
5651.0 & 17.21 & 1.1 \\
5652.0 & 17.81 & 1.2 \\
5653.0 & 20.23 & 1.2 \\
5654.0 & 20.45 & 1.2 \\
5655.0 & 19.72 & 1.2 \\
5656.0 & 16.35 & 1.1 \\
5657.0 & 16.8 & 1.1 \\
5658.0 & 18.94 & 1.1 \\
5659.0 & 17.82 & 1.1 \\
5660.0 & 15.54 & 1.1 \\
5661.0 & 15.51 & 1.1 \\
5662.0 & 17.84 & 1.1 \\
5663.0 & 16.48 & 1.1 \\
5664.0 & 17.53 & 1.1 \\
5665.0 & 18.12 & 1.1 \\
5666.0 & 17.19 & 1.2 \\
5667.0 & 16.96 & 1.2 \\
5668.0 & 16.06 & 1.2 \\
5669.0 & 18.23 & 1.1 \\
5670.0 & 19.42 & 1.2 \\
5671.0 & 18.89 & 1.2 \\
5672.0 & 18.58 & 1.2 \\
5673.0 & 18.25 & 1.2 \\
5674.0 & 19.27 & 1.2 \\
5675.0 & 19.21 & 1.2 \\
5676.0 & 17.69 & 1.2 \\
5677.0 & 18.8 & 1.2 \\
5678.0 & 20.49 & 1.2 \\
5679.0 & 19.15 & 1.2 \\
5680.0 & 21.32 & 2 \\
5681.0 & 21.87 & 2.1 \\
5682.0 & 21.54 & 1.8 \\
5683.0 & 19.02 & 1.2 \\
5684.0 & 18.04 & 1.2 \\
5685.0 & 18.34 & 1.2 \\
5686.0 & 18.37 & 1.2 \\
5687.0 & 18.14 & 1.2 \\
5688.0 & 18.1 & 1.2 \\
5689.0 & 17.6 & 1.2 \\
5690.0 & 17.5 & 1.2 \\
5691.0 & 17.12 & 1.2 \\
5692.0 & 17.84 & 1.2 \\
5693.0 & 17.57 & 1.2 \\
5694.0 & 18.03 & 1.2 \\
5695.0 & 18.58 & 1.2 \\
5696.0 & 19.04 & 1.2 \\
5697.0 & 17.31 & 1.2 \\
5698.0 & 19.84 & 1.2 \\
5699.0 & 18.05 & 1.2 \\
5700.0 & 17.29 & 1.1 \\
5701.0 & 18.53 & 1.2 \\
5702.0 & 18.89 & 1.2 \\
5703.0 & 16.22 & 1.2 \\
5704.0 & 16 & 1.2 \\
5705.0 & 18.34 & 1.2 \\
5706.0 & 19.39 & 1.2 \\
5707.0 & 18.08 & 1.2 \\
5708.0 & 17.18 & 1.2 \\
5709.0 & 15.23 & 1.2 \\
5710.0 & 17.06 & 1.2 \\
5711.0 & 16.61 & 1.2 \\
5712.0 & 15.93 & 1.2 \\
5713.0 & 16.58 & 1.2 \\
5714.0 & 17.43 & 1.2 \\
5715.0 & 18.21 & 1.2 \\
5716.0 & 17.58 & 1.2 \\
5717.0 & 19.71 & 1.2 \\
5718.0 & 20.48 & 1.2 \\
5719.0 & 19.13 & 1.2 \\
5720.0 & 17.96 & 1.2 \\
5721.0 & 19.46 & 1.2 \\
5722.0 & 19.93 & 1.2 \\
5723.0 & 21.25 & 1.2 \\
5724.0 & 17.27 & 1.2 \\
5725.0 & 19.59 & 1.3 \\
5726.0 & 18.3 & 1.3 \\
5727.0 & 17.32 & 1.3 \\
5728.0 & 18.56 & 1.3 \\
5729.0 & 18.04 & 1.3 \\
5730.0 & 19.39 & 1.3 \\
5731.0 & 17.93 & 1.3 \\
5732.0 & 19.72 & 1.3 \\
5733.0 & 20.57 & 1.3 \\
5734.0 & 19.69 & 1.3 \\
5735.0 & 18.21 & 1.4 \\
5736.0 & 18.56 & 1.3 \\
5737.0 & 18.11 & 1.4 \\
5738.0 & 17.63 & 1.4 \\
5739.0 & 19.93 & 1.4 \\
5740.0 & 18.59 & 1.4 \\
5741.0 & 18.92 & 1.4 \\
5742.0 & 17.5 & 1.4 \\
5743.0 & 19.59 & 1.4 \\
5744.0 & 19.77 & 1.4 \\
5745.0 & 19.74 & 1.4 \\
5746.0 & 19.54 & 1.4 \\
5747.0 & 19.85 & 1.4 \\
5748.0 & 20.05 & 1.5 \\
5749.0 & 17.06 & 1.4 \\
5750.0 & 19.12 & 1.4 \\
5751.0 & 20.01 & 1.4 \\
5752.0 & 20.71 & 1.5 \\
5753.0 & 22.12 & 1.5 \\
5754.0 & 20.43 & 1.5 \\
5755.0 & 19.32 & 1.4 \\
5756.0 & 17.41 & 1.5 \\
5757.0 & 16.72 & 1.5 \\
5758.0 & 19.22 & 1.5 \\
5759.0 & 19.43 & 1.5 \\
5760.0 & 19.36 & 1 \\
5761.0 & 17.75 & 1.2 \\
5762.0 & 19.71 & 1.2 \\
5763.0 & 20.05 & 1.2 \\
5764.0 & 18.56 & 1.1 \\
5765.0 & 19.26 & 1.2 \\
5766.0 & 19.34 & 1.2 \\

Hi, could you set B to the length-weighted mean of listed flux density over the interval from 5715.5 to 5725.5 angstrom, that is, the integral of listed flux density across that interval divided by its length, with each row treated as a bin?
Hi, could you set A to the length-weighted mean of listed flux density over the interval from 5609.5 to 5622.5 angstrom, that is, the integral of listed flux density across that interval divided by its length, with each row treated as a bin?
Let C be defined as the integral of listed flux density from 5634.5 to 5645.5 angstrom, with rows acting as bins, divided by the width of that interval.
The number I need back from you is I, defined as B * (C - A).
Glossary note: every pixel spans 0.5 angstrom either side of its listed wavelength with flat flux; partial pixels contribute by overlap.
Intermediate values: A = 17.5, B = 19.2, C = 18.7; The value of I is 22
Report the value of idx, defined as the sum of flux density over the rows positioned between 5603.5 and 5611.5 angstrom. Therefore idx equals 142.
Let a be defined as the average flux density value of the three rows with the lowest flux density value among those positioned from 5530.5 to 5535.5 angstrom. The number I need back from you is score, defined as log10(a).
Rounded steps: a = 17.2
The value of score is 1.24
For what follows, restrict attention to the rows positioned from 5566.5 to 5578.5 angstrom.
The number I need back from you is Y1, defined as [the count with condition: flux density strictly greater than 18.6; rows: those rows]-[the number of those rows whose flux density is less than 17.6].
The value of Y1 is -6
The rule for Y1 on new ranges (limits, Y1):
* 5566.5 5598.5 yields -15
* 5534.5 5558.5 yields 2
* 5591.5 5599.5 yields -6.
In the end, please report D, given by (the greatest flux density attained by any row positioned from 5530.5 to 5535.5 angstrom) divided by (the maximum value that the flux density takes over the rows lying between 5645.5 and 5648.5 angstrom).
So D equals 0.98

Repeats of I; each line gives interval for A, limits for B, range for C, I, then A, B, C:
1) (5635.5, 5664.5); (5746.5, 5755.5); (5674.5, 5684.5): 32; 18.1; 19.9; 19.7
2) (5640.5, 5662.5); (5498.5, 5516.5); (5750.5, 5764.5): 23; 18.0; 17.4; 19.3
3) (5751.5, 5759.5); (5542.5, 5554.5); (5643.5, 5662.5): -27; 19.4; 18.3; 17.9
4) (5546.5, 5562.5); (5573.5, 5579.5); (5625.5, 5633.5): -5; 18.6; 17.5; 18.3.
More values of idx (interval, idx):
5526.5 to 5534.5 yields 137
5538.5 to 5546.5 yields 145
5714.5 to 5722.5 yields 152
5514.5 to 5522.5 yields 143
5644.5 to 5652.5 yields 144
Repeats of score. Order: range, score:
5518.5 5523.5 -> 1.29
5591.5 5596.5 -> 1.20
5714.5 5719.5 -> 1.26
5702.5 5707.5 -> 1.22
